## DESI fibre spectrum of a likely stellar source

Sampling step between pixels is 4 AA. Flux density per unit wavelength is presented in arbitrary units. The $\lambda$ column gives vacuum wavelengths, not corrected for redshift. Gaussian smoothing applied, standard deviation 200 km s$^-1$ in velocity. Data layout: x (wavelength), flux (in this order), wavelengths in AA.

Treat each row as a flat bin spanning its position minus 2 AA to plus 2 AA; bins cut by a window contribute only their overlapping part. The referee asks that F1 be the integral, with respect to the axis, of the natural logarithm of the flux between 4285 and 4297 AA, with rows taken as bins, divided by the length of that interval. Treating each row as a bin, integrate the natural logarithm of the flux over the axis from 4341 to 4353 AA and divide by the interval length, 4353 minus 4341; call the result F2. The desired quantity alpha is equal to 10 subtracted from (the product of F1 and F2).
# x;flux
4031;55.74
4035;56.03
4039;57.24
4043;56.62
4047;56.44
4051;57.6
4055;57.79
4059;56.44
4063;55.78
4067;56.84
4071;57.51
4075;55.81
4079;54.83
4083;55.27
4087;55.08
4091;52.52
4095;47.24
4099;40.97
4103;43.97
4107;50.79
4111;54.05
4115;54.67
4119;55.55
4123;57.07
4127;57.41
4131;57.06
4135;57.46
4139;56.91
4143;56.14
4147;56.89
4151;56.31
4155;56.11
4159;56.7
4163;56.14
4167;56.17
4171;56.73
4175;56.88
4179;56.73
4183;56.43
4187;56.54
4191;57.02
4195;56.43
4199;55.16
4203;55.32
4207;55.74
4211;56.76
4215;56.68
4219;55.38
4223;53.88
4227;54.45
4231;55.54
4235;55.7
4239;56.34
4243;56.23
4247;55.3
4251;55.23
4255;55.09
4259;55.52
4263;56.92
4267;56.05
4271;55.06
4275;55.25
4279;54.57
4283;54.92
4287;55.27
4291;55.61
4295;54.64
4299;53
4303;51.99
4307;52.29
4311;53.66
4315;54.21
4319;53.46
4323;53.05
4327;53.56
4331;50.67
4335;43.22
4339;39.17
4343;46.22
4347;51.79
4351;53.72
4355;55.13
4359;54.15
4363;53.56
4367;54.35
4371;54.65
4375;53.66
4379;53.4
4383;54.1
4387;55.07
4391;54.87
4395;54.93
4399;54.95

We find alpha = 5.7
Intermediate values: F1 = 4.01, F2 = 3.921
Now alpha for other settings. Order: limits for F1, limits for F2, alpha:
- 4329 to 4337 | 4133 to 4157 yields 5.5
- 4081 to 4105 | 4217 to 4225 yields 5.6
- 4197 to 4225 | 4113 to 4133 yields 6.2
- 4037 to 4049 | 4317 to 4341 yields 5.7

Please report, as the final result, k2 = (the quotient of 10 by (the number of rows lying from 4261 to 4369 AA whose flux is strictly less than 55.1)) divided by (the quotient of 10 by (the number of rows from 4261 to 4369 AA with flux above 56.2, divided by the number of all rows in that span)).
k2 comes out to 0.002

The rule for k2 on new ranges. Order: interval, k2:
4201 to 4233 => 0.125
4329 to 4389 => 0.000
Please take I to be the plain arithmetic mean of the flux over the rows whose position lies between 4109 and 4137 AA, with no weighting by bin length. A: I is 56.2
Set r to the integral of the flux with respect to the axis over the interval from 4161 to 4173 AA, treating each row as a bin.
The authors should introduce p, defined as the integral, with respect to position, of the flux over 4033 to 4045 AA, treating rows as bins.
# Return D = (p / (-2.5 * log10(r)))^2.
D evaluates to 9225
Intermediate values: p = 680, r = 676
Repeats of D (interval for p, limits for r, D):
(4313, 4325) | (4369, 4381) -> 8370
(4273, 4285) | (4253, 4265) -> 8699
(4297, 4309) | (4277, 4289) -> 7969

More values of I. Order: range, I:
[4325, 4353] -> 48.3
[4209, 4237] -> 55.5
